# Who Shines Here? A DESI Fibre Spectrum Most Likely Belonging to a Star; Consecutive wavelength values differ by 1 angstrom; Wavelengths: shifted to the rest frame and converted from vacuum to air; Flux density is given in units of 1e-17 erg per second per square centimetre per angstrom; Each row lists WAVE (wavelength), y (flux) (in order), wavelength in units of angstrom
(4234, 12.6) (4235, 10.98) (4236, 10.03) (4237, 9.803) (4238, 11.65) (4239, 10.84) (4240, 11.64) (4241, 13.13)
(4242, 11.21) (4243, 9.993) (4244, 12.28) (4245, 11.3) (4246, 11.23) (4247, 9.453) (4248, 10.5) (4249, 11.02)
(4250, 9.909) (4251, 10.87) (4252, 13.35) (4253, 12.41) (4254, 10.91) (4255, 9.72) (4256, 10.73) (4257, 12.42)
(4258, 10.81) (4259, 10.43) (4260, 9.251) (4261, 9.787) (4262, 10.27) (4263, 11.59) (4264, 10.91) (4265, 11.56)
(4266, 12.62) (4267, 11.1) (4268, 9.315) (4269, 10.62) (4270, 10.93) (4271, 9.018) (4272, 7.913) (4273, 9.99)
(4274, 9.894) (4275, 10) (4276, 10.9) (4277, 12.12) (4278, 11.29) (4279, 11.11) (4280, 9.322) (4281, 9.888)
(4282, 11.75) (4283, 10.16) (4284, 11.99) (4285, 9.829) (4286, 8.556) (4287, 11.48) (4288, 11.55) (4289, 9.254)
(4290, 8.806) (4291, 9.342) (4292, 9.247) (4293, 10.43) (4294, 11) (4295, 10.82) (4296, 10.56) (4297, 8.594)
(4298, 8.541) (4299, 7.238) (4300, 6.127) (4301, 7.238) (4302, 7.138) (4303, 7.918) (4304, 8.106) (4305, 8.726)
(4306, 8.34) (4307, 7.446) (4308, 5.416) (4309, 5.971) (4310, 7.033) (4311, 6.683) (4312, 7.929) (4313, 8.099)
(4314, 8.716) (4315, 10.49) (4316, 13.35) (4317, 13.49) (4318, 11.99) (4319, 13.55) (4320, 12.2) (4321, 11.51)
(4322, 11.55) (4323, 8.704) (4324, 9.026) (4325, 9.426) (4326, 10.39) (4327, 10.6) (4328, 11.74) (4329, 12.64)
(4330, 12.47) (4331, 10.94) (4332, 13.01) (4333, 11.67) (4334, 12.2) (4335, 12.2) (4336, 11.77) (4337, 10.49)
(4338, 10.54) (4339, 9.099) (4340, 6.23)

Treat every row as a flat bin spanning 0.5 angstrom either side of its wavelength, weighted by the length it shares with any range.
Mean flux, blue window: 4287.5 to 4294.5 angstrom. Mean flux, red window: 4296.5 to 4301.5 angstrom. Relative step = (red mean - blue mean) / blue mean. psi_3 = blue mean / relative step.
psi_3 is -41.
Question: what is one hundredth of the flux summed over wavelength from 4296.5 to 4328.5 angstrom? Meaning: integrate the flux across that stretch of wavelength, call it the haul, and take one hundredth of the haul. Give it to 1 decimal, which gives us 2.9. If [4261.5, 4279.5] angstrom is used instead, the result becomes 1.9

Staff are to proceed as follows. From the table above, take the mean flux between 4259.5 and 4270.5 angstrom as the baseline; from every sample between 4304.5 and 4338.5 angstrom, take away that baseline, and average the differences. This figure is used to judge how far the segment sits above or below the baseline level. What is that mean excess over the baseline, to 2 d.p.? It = -0.42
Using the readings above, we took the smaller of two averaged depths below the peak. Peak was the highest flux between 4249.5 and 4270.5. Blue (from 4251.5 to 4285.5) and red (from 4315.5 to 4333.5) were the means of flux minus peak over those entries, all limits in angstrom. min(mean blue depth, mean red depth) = -2.65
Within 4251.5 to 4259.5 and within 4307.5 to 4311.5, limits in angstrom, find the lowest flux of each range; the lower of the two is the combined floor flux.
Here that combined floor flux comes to 5.4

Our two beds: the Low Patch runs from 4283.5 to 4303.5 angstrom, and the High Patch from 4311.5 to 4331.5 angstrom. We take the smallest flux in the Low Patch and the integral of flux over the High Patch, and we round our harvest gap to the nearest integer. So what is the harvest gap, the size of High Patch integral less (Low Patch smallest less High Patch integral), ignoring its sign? 431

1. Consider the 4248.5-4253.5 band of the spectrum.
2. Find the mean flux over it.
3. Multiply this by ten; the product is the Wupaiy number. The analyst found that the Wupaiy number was 115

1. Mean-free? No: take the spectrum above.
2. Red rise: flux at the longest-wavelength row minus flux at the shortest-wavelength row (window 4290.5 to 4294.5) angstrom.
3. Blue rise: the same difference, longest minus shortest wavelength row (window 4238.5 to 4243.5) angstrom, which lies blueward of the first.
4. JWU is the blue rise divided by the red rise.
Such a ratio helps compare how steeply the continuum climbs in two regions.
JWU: -0.5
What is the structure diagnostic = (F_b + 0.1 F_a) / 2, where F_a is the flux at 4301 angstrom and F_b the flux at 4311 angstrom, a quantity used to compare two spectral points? 3.7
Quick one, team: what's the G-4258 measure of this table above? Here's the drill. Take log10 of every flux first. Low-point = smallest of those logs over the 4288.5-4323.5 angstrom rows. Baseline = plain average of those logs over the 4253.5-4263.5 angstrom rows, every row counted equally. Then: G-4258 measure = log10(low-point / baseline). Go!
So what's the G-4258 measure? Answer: -0.14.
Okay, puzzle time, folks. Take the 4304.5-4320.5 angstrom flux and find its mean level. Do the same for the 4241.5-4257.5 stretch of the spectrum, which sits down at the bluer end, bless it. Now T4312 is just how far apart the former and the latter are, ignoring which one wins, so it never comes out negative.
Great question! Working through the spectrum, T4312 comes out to 1.7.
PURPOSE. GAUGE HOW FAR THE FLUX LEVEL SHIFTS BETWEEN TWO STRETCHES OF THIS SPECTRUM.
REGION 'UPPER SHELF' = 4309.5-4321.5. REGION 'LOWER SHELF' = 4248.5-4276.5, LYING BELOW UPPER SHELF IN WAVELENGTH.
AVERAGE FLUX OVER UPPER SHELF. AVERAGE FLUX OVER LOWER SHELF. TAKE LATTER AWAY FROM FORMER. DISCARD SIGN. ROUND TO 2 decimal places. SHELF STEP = 0.23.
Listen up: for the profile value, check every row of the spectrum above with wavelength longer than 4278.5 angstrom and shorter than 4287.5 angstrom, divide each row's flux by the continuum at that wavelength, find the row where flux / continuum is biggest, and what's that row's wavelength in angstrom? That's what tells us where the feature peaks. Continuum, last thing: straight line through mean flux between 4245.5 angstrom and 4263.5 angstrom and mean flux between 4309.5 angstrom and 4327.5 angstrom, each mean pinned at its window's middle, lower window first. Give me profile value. 4284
